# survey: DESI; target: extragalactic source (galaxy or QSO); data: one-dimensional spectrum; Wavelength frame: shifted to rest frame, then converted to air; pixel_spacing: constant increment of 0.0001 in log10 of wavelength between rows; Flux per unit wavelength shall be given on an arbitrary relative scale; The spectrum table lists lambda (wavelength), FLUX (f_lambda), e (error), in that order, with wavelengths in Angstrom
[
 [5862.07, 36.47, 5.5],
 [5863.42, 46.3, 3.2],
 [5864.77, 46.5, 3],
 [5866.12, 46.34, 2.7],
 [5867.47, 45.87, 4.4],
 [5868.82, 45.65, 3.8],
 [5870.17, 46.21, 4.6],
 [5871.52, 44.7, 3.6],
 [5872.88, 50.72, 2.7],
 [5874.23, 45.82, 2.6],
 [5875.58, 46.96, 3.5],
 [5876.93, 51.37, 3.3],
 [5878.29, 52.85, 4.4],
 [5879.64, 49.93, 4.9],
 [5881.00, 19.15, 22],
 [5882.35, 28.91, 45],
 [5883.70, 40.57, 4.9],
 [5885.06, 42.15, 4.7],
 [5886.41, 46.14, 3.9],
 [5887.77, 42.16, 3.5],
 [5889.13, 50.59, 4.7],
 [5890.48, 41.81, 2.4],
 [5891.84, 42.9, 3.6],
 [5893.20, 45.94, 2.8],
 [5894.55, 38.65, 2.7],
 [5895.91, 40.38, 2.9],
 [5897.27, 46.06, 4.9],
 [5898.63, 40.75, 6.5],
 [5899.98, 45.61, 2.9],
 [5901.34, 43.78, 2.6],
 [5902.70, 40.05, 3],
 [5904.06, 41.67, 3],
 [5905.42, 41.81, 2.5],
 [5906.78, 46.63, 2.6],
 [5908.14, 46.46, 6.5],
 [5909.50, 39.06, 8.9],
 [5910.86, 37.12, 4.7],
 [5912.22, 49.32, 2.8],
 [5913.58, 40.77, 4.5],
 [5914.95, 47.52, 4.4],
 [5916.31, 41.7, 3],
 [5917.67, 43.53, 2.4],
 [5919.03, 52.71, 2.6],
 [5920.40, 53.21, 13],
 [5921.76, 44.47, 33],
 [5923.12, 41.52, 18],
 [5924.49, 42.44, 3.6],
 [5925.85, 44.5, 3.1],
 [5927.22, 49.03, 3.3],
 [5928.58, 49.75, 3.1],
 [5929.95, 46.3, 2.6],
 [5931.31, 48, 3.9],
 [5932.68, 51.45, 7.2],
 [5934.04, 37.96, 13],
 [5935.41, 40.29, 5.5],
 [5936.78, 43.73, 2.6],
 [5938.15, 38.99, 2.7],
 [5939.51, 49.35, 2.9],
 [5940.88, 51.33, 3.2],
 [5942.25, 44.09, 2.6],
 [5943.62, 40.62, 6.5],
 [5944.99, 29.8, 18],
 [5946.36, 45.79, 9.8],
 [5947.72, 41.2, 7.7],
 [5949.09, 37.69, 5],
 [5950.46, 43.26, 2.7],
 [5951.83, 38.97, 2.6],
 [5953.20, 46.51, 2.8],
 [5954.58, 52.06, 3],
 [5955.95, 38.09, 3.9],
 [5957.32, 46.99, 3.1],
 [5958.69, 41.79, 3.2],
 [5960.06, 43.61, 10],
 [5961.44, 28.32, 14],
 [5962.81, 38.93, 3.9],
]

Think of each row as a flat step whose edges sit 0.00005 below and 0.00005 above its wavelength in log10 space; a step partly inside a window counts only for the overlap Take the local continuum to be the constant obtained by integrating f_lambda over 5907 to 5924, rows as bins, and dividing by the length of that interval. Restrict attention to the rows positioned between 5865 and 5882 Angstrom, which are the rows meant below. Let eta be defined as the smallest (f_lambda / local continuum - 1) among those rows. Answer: -0.57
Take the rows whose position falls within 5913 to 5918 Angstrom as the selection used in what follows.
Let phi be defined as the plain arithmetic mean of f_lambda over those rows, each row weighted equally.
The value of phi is 43.4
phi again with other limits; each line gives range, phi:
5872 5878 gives 48.7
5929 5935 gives 45.9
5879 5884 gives 34.6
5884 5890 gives 45.3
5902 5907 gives 42.5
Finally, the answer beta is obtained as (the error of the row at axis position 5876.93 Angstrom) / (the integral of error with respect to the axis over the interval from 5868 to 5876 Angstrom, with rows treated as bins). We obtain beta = 0.12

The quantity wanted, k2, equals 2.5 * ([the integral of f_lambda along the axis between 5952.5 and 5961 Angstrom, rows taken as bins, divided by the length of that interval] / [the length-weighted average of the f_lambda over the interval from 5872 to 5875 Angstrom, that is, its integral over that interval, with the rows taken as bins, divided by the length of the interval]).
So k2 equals 2.3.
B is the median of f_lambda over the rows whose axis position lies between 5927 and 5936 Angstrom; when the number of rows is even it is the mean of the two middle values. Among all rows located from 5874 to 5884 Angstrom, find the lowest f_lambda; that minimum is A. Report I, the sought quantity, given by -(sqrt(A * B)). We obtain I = -30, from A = 19.15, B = 48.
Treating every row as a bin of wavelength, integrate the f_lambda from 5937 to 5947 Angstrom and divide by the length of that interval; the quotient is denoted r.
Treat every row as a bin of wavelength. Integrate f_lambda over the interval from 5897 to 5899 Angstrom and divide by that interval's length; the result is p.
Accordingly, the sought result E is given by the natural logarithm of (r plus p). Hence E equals 4.46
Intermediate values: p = 43.2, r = 43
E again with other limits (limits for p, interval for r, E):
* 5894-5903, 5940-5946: 4.43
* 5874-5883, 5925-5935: 4.48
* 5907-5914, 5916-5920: 4.50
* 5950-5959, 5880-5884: 4.31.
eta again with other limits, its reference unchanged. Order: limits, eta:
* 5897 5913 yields -0.17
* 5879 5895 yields -0.57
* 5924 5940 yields -0.15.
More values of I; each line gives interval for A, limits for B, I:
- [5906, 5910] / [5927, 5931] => -44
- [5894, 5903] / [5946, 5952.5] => -40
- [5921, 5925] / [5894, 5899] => -41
